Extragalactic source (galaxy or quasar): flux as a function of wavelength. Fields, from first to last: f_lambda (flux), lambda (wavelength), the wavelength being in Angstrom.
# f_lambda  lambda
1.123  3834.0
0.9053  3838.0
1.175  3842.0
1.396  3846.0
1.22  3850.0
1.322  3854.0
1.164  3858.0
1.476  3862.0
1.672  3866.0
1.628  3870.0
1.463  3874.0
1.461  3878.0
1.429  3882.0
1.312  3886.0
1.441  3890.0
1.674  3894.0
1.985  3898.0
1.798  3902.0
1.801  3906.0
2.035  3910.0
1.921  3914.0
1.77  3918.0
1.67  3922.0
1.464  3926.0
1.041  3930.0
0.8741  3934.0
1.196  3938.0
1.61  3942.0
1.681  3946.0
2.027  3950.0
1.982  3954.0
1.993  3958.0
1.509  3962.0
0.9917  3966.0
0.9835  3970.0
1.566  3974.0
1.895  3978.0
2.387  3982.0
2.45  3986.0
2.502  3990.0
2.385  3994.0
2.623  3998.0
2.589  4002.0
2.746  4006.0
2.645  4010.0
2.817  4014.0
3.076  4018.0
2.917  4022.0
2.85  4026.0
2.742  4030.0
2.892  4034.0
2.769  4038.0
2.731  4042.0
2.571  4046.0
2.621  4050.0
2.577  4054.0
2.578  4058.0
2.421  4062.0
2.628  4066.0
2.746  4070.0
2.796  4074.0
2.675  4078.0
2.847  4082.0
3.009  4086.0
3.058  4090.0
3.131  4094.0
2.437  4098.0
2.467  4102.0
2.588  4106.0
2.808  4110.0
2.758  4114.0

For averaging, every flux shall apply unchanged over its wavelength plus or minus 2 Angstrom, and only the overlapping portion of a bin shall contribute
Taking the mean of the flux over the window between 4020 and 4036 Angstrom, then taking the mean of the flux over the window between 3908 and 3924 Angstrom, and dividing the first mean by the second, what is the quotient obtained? 1.54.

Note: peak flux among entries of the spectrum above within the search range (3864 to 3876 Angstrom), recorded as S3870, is 1.672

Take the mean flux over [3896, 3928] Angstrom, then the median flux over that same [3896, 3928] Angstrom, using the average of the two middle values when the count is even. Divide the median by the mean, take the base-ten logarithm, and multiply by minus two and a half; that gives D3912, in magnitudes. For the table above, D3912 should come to 0.004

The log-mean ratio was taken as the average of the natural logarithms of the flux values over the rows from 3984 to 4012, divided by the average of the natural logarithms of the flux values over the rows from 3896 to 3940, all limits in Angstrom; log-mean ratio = 2.17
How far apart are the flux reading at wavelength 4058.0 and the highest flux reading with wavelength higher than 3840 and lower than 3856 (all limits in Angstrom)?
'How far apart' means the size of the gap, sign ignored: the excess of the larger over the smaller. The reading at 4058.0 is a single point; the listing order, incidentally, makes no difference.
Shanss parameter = 1.18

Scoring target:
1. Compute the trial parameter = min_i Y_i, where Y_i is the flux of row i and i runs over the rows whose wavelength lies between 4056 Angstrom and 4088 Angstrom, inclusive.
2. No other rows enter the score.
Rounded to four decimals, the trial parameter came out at 2.4210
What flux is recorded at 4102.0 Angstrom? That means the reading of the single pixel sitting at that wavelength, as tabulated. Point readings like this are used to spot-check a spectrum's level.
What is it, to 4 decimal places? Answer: 2.4670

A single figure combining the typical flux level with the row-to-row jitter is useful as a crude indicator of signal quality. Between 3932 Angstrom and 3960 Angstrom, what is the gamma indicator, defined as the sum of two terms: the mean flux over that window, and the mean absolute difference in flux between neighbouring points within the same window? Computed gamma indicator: 1.82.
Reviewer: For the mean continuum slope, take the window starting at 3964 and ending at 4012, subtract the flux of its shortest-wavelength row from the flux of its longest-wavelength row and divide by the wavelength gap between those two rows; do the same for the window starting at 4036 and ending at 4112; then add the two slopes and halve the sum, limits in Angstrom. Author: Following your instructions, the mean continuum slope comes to 0.019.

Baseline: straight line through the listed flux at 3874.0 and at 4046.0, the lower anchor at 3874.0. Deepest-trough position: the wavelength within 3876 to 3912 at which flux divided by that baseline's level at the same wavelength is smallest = 3886.0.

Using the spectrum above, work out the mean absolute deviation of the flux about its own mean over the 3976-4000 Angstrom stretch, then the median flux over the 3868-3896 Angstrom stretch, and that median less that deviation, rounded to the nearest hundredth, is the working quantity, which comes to 1.30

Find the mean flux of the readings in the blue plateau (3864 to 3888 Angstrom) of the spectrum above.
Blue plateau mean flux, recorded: 1.5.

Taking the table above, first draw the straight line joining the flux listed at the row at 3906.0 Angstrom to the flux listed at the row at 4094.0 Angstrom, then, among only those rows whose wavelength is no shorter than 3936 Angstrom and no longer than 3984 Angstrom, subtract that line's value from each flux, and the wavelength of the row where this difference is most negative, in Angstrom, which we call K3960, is 3970.0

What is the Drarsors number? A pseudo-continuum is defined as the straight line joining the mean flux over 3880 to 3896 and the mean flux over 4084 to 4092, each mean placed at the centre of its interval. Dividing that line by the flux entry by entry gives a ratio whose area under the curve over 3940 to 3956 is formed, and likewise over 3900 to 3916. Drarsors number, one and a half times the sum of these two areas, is 46.3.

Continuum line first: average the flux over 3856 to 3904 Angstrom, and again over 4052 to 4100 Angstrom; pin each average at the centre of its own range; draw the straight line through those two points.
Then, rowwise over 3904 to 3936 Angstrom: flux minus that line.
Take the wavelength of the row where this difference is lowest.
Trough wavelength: 3934.0 Angstrom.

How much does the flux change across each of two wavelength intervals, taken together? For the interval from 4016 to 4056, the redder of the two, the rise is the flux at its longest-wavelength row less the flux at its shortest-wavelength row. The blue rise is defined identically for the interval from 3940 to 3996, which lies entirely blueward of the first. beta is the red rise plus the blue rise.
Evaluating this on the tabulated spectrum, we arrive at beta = 0.28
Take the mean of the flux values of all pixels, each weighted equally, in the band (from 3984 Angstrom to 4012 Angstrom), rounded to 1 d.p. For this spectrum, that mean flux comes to 2.6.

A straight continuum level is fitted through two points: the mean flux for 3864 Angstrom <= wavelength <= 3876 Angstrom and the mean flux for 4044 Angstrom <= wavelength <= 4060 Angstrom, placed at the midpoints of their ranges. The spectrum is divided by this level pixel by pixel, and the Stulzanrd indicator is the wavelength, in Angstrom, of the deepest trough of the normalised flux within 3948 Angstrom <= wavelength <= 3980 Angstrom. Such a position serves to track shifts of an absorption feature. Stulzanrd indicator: 3970.0 Angstrom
